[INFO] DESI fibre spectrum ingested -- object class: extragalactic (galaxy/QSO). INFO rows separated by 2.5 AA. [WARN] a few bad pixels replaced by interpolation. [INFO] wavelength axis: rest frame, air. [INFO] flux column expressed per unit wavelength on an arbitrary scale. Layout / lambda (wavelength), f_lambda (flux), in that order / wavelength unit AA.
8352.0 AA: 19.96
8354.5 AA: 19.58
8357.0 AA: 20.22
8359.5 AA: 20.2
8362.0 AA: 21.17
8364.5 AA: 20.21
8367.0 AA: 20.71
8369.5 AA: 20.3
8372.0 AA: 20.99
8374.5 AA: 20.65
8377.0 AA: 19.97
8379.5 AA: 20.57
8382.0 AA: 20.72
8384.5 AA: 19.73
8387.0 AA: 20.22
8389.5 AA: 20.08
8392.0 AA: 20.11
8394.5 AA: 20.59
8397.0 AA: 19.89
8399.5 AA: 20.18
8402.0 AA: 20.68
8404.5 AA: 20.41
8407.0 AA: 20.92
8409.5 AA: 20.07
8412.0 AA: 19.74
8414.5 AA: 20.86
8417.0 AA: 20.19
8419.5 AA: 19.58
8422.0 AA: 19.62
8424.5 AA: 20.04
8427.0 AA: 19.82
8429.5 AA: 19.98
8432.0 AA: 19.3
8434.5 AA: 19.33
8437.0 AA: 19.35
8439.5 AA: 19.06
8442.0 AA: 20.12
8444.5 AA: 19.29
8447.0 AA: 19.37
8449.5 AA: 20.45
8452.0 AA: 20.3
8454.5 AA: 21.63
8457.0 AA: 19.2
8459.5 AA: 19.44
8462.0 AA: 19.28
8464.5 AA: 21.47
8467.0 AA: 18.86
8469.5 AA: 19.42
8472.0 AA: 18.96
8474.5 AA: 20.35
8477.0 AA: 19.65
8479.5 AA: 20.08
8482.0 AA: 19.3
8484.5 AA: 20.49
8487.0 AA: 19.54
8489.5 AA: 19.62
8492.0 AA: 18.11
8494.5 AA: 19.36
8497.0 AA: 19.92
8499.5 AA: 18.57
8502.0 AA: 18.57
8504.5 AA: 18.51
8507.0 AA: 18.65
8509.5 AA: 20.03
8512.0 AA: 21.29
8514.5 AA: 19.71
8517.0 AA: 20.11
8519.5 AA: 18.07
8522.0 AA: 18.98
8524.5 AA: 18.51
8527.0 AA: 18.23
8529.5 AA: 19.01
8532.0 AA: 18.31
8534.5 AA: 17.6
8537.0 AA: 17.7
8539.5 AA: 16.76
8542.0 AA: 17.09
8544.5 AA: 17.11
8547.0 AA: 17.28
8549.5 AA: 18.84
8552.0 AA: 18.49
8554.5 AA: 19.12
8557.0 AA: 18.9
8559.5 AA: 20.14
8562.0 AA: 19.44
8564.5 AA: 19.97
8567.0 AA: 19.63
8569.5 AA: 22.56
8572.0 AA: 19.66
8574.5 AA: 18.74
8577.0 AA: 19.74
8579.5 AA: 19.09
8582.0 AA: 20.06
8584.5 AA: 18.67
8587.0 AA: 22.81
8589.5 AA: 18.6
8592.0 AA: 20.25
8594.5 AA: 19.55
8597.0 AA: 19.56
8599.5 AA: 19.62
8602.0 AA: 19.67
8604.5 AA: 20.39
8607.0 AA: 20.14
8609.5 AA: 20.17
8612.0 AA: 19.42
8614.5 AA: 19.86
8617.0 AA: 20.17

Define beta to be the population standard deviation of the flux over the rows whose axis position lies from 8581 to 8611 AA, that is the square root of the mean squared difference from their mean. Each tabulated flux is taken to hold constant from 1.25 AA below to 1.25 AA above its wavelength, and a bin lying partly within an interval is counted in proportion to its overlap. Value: 1.02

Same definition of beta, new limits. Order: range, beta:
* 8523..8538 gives 0.48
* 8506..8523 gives 0.99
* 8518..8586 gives 1.19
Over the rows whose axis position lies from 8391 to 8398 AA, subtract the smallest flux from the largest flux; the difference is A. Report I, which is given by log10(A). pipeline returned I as -0.15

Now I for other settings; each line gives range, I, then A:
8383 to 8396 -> -0.07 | 0.86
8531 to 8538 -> -0.15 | 0.71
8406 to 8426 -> 0.13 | 1.34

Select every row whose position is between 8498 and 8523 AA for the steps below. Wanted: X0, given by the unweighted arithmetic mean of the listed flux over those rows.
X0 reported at 19.2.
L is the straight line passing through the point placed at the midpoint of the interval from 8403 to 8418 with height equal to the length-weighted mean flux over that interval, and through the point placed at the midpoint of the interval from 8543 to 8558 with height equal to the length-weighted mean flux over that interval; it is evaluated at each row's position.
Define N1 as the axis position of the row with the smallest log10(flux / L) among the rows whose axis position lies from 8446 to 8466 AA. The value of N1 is 8457.0 AA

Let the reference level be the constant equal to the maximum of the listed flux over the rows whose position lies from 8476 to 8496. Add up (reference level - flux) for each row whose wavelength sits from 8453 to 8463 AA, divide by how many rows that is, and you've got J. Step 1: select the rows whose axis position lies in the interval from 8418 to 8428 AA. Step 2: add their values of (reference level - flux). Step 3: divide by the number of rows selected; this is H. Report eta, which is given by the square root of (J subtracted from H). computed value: 0.35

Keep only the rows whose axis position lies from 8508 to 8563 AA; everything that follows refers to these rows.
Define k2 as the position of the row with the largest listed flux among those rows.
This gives 8512.0 AA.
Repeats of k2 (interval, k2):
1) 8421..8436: 8424.5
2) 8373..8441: 8407.0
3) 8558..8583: 8569.5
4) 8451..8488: 8454.5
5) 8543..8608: 8587.0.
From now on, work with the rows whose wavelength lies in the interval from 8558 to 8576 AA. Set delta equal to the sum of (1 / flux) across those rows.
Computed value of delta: 0.35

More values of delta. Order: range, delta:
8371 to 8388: 0.34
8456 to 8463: 0.16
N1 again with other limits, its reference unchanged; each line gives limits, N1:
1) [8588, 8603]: 8589.5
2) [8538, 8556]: 8539.5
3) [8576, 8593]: 8584.5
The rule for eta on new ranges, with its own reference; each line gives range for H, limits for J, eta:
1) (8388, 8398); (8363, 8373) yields 0.62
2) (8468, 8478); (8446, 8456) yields 0.92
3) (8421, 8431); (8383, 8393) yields 0.41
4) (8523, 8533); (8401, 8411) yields 1.42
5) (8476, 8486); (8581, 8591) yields 0.39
